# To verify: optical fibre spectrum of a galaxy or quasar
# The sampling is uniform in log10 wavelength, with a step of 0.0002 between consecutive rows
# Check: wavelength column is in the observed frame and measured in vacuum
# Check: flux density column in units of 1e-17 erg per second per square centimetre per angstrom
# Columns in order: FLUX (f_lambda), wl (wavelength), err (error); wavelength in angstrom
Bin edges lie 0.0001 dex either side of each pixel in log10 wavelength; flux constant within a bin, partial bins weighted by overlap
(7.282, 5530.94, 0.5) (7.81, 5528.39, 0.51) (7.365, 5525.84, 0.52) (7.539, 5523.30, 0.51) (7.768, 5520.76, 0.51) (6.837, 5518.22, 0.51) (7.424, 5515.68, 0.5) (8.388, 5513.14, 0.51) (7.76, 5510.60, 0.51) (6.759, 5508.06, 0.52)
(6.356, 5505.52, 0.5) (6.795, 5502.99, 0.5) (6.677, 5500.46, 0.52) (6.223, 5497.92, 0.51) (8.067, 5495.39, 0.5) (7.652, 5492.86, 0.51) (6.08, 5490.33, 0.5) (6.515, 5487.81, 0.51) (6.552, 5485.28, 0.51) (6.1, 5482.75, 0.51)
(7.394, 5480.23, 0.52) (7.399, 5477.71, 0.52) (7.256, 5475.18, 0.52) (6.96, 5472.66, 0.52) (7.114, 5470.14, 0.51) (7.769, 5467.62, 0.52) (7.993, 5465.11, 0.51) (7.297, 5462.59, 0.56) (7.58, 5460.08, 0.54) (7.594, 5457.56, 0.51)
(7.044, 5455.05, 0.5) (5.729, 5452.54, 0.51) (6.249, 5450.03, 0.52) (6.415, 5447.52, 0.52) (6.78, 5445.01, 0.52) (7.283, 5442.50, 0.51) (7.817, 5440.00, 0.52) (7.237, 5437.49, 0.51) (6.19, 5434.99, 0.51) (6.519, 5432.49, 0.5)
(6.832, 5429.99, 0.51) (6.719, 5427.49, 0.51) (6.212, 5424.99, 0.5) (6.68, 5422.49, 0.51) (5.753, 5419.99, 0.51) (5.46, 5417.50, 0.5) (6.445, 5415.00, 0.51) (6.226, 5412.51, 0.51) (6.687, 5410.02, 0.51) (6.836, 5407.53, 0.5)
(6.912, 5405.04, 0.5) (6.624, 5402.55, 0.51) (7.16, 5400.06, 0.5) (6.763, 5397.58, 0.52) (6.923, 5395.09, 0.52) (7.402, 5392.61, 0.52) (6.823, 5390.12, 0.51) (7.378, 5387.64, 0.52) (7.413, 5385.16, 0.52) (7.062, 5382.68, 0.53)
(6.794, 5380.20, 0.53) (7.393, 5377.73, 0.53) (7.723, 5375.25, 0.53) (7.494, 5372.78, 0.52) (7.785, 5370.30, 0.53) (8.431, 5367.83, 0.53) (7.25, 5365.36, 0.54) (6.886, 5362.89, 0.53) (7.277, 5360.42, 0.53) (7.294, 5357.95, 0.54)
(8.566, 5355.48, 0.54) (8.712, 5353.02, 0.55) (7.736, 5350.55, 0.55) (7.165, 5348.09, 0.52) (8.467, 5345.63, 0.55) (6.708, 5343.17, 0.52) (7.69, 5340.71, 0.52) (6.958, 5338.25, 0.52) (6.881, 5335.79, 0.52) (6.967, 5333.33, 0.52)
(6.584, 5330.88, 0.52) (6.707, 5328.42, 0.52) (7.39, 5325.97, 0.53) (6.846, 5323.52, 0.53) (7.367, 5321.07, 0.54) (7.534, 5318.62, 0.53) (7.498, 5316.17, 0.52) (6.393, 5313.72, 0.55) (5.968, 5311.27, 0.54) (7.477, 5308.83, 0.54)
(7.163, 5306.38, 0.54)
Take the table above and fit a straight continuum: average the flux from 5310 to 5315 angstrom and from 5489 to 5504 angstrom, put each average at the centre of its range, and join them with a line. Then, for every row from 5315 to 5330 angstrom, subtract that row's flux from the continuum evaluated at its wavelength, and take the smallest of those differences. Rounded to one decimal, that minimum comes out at -1.3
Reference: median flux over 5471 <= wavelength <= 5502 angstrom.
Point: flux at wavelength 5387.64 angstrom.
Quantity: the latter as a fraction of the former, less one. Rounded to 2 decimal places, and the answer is 0.08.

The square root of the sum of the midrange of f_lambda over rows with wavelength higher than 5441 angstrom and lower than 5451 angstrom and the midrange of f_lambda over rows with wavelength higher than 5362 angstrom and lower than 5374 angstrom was 3.80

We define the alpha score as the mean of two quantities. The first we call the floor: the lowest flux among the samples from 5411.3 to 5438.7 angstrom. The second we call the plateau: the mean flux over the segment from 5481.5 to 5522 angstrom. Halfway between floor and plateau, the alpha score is 6.2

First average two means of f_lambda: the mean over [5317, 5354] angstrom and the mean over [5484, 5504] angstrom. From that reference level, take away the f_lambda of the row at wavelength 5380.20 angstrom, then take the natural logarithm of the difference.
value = -1.3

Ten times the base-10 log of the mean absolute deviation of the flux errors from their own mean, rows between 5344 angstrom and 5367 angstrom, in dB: -20.9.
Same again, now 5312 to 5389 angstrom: -21.1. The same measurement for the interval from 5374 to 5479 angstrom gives -20.4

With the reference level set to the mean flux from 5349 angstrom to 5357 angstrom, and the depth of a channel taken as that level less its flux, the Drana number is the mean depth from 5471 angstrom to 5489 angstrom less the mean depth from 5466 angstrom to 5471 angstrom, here 0.6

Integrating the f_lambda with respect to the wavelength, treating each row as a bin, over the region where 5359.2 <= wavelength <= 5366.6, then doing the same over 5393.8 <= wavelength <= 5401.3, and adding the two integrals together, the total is 105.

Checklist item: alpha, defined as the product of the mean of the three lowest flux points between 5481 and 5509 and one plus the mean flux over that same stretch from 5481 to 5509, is 47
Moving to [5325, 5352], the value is 55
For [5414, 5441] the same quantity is 44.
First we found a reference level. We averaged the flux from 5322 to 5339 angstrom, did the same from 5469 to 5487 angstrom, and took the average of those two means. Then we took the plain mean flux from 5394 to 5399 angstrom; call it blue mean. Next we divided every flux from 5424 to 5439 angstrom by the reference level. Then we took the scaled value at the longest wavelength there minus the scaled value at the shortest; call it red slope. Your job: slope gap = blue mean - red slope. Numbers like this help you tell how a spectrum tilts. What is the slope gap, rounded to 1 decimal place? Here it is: 6.7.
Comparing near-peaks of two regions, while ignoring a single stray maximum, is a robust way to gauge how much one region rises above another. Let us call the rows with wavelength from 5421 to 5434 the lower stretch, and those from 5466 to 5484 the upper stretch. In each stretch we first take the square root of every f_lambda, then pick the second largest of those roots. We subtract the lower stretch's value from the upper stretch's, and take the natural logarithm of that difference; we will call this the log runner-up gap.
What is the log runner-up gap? -2.1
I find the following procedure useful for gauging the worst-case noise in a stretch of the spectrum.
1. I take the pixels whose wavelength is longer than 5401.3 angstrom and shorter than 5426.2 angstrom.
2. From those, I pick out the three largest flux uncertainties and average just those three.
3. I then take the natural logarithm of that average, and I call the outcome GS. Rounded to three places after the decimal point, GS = -0.673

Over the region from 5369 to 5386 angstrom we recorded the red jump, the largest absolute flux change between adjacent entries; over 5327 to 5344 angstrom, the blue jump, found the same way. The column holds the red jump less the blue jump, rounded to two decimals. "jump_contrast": -0.38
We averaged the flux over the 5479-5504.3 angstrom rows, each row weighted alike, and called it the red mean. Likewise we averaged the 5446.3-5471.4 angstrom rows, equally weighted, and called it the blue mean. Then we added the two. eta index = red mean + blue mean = 13.9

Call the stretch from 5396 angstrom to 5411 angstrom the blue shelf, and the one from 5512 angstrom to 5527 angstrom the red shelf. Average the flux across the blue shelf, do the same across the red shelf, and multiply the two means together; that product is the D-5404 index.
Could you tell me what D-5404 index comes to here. 52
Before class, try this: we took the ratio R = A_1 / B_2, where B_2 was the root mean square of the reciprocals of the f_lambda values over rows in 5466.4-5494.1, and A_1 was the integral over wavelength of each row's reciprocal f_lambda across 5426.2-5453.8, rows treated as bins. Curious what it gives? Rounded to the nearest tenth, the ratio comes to 28.6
